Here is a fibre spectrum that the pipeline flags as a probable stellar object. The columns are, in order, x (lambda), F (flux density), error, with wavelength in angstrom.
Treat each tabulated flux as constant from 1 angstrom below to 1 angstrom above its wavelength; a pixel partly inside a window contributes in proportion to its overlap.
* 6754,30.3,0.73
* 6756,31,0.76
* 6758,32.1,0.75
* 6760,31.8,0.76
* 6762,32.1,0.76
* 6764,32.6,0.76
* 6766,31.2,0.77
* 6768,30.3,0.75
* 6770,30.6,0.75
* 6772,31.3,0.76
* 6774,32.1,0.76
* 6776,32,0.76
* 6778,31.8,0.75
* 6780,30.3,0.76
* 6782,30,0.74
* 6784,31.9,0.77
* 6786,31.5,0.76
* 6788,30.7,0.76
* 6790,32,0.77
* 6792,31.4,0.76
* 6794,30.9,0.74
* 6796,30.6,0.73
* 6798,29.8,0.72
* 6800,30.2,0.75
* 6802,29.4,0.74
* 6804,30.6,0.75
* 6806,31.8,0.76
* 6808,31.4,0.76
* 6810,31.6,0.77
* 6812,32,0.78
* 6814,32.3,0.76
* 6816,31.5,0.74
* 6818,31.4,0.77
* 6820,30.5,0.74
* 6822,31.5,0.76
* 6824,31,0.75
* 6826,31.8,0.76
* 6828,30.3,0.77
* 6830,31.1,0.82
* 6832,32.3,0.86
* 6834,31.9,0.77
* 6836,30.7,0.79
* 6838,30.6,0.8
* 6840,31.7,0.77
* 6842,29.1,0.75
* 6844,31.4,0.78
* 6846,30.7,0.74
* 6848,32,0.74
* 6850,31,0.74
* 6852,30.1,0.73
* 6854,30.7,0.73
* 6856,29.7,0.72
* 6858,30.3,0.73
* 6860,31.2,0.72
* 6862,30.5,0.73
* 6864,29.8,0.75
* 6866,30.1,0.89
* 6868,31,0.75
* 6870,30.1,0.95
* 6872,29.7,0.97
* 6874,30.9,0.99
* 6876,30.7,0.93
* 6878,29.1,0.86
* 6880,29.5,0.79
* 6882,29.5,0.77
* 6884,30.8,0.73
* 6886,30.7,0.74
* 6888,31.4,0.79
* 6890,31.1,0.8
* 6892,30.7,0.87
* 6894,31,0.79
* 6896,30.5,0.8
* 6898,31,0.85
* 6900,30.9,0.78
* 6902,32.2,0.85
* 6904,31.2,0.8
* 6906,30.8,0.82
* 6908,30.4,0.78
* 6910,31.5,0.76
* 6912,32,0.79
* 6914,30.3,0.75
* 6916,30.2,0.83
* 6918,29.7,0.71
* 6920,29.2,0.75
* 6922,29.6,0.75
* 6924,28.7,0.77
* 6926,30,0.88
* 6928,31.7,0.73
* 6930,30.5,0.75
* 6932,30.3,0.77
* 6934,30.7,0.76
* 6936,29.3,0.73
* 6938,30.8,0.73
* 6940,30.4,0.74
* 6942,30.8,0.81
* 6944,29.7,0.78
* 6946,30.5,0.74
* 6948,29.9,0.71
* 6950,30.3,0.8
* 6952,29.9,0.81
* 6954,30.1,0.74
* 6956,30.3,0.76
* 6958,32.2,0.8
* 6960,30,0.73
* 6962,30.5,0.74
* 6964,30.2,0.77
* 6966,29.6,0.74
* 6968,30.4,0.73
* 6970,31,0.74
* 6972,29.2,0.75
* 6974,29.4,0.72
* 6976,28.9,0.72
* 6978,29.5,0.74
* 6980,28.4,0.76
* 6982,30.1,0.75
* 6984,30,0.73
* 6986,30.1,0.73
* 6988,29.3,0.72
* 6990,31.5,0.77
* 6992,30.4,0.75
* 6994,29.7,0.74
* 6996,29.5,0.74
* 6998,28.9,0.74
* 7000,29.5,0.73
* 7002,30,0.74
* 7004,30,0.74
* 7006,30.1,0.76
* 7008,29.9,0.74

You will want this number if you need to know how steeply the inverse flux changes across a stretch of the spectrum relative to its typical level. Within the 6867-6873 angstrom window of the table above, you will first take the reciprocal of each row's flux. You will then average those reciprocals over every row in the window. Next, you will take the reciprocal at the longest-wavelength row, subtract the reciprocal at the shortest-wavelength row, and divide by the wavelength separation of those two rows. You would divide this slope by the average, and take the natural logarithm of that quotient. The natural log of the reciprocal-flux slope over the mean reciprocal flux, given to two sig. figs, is -4.5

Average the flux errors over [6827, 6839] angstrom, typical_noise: 0.80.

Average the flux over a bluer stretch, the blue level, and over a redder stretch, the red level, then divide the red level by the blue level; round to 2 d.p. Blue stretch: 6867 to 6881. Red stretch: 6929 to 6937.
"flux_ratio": 1.00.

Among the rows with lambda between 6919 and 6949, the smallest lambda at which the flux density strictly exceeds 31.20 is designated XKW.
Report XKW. 6928 angstrom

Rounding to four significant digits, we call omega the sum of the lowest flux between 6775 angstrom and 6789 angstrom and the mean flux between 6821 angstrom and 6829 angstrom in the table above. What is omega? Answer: 61.15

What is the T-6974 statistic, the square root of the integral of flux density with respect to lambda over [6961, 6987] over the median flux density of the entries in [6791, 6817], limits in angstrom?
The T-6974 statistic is 4.97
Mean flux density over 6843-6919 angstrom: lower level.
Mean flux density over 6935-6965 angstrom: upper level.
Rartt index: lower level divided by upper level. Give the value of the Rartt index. 1.01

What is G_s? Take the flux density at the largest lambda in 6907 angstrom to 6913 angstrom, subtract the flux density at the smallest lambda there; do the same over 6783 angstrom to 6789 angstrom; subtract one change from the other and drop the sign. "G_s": 2.80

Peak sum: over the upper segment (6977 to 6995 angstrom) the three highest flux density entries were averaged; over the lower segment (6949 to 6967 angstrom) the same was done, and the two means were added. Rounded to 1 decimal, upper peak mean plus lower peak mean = 61.7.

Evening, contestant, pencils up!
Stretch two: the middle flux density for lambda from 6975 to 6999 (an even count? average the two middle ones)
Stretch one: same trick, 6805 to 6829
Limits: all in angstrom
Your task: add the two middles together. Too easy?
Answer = 61.1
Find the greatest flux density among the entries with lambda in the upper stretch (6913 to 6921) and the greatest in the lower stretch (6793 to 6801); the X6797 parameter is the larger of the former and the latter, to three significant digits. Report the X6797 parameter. 30.9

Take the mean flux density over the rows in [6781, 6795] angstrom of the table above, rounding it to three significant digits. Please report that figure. 31.2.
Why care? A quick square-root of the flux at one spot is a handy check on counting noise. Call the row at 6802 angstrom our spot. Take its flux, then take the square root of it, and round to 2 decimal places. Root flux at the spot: 5.42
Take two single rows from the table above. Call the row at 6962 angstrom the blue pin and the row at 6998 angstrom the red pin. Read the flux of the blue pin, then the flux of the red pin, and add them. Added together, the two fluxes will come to 59.4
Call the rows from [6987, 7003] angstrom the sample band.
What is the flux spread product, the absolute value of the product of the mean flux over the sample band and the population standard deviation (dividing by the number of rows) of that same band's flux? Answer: 22.4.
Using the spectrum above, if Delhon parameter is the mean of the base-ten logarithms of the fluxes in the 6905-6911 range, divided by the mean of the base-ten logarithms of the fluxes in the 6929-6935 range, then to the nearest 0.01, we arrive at 1.00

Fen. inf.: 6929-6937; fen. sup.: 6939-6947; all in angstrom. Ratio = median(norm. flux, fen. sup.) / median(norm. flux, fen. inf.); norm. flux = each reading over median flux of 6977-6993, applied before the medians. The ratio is 1.00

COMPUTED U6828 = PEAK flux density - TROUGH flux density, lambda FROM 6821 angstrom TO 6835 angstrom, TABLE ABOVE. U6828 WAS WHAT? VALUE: 2.0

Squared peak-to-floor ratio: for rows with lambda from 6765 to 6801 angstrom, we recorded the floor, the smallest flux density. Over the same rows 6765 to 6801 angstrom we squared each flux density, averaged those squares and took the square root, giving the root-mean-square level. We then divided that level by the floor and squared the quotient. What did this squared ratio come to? 1.09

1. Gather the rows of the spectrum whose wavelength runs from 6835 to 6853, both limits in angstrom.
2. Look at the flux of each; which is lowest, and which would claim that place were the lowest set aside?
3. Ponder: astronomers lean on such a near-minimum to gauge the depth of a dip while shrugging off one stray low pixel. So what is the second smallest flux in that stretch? 30.1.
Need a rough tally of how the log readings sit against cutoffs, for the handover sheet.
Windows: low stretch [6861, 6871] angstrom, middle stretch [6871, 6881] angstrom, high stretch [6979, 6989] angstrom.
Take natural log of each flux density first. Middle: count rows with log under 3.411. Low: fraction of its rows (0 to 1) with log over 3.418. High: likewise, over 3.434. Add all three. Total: 3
